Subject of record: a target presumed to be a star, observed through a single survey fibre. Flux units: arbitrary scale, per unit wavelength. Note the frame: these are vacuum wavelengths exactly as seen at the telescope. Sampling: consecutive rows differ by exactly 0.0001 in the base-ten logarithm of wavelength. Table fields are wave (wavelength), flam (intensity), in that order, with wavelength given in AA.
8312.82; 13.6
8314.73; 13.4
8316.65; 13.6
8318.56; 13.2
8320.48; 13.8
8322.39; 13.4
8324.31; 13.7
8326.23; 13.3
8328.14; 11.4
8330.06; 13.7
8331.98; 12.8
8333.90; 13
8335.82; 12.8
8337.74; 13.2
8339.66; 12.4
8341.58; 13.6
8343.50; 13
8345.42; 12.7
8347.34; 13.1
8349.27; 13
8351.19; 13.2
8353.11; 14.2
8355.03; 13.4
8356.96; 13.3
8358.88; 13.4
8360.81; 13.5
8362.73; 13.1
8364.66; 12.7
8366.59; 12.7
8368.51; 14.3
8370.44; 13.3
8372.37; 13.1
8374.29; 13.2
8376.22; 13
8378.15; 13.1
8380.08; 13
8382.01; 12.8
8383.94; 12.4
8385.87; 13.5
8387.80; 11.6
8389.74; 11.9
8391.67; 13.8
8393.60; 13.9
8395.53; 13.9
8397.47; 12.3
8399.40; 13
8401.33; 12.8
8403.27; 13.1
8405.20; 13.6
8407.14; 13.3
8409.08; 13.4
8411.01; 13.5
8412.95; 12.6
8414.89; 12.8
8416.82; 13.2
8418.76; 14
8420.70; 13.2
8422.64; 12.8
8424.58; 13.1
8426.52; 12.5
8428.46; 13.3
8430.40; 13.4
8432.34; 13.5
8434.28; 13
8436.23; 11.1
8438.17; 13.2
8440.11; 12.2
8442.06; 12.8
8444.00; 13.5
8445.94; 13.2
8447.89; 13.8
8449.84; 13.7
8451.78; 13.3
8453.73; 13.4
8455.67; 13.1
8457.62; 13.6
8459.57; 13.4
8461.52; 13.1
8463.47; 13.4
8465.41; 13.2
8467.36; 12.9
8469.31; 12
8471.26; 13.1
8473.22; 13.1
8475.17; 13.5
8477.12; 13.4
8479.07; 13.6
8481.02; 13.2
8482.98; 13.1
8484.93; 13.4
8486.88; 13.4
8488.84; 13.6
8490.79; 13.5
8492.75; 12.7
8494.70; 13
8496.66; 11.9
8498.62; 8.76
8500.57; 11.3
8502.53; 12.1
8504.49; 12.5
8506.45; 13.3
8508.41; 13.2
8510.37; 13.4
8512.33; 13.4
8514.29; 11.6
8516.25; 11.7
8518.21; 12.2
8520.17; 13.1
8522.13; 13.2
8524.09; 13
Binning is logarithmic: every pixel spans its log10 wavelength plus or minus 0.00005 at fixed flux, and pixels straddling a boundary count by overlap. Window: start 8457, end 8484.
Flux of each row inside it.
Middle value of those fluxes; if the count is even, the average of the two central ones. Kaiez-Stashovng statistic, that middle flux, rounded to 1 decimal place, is 13.2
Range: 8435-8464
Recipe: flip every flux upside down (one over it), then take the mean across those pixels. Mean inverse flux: 0.0764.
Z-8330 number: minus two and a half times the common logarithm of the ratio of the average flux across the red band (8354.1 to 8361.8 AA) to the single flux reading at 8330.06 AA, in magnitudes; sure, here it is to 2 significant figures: 0.024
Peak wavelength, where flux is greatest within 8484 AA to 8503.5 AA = 8488.84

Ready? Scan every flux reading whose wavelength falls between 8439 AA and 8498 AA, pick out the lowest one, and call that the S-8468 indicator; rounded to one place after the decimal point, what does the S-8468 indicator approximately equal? 11.9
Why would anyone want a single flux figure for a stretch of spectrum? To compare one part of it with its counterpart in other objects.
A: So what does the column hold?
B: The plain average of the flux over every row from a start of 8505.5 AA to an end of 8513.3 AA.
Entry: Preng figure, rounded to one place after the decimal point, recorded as 13.3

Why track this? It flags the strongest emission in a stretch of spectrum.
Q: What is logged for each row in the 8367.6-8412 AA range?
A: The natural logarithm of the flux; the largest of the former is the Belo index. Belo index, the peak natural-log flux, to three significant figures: 2.66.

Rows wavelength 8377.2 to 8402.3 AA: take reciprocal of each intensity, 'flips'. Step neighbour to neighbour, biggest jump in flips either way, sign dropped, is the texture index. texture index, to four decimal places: 0.0121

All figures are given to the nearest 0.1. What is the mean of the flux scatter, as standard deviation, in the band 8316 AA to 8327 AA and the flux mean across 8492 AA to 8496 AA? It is 6.5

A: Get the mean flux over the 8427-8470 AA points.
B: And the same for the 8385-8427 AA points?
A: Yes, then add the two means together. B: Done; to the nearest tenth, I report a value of 26.2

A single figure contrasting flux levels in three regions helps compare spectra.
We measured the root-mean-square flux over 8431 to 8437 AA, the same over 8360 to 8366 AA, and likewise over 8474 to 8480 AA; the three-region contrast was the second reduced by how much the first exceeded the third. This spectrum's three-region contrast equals 14.0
